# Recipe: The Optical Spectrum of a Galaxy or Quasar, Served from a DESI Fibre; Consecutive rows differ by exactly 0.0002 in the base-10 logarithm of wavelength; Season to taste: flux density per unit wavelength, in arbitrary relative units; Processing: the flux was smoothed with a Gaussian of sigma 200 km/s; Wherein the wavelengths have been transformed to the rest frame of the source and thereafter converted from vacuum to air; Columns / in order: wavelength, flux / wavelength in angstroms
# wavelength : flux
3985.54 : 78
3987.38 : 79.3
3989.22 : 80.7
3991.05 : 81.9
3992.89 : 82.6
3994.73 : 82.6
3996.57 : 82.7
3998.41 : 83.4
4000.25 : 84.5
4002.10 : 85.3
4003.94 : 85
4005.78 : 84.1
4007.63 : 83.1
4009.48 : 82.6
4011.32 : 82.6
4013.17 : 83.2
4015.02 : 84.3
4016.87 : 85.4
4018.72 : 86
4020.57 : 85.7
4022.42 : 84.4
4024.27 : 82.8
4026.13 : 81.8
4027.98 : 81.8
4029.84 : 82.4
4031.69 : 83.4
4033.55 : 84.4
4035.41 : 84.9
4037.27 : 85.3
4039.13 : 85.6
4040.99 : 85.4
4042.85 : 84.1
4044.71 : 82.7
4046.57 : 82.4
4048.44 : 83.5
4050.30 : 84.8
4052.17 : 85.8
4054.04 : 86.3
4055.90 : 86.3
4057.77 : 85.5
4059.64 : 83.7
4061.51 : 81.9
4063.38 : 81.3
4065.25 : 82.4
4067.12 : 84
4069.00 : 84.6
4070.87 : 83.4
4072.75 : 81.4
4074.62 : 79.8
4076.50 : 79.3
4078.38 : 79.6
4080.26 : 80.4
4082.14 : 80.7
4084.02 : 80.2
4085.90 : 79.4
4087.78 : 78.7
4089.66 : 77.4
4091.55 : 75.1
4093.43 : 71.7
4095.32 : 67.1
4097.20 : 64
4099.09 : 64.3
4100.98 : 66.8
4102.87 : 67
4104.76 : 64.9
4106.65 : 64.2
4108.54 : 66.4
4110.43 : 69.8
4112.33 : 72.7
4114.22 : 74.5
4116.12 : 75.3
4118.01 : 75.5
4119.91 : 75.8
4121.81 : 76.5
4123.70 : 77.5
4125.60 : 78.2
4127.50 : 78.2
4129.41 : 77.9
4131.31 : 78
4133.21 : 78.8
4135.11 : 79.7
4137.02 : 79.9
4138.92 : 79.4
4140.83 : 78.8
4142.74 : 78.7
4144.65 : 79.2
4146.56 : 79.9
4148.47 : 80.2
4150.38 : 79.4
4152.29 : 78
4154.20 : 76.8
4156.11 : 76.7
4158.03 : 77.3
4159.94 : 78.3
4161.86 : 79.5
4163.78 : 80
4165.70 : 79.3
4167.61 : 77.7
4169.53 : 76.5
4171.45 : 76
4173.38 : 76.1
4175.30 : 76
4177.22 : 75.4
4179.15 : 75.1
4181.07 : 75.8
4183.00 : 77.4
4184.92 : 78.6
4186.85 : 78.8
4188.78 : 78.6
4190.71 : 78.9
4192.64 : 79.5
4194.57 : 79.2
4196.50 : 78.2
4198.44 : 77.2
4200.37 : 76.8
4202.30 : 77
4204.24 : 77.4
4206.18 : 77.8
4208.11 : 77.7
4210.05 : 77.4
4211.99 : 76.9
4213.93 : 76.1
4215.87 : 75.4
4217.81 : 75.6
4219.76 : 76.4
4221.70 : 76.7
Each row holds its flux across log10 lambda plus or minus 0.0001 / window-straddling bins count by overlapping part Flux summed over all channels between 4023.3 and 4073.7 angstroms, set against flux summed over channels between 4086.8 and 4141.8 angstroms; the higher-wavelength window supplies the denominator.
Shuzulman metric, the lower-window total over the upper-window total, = 1.1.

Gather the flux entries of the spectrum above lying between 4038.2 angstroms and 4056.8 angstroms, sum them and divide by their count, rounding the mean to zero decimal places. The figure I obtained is 85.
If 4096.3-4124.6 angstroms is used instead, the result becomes 70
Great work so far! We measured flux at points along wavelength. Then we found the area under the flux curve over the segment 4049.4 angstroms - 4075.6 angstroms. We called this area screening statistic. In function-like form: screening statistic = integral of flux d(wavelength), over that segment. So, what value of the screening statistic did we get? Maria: 2191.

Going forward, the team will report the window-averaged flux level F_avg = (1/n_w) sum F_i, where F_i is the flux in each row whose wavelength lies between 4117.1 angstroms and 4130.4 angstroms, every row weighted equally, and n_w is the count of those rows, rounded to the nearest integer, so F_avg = 77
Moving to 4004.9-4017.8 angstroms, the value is 84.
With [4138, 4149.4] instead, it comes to 79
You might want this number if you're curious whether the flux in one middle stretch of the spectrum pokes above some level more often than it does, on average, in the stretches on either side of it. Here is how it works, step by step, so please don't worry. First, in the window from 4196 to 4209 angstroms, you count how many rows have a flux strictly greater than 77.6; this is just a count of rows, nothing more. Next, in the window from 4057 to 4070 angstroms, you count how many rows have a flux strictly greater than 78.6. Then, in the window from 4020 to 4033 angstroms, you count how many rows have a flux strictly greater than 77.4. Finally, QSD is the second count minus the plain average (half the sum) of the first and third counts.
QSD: 2.0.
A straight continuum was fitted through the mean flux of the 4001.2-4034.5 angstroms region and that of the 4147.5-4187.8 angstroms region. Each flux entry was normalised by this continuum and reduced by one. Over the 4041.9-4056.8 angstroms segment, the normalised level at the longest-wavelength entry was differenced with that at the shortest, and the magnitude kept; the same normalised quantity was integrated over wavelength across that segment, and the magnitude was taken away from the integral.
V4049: 0.33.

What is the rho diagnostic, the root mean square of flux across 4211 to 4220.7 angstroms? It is 76.1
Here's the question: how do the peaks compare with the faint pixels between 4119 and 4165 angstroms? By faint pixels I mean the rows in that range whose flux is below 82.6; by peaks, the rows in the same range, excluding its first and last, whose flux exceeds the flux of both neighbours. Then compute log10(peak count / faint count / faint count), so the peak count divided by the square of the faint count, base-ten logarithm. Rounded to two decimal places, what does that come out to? -2.46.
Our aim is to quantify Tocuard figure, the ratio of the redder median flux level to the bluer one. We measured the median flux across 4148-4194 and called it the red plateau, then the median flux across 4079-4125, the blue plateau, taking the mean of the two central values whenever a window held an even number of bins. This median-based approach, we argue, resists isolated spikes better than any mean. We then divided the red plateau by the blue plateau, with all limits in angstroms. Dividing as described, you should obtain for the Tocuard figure 1.04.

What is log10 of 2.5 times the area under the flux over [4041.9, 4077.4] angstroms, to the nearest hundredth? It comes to 3.87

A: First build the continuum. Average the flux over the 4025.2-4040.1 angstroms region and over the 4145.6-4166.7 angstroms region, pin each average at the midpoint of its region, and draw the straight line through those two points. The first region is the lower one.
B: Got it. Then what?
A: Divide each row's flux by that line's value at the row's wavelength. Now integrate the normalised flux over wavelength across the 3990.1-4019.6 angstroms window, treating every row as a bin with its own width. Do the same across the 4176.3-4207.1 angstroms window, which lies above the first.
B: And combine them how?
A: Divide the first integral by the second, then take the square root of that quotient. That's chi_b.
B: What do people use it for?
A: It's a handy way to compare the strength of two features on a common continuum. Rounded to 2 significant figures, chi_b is 0.97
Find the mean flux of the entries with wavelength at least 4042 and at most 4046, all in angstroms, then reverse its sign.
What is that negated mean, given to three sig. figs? -83.4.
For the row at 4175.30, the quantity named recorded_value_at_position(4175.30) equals 76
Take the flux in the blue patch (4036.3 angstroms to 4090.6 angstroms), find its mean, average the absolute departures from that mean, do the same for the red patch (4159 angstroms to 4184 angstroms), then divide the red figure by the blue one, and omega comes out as 0.6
